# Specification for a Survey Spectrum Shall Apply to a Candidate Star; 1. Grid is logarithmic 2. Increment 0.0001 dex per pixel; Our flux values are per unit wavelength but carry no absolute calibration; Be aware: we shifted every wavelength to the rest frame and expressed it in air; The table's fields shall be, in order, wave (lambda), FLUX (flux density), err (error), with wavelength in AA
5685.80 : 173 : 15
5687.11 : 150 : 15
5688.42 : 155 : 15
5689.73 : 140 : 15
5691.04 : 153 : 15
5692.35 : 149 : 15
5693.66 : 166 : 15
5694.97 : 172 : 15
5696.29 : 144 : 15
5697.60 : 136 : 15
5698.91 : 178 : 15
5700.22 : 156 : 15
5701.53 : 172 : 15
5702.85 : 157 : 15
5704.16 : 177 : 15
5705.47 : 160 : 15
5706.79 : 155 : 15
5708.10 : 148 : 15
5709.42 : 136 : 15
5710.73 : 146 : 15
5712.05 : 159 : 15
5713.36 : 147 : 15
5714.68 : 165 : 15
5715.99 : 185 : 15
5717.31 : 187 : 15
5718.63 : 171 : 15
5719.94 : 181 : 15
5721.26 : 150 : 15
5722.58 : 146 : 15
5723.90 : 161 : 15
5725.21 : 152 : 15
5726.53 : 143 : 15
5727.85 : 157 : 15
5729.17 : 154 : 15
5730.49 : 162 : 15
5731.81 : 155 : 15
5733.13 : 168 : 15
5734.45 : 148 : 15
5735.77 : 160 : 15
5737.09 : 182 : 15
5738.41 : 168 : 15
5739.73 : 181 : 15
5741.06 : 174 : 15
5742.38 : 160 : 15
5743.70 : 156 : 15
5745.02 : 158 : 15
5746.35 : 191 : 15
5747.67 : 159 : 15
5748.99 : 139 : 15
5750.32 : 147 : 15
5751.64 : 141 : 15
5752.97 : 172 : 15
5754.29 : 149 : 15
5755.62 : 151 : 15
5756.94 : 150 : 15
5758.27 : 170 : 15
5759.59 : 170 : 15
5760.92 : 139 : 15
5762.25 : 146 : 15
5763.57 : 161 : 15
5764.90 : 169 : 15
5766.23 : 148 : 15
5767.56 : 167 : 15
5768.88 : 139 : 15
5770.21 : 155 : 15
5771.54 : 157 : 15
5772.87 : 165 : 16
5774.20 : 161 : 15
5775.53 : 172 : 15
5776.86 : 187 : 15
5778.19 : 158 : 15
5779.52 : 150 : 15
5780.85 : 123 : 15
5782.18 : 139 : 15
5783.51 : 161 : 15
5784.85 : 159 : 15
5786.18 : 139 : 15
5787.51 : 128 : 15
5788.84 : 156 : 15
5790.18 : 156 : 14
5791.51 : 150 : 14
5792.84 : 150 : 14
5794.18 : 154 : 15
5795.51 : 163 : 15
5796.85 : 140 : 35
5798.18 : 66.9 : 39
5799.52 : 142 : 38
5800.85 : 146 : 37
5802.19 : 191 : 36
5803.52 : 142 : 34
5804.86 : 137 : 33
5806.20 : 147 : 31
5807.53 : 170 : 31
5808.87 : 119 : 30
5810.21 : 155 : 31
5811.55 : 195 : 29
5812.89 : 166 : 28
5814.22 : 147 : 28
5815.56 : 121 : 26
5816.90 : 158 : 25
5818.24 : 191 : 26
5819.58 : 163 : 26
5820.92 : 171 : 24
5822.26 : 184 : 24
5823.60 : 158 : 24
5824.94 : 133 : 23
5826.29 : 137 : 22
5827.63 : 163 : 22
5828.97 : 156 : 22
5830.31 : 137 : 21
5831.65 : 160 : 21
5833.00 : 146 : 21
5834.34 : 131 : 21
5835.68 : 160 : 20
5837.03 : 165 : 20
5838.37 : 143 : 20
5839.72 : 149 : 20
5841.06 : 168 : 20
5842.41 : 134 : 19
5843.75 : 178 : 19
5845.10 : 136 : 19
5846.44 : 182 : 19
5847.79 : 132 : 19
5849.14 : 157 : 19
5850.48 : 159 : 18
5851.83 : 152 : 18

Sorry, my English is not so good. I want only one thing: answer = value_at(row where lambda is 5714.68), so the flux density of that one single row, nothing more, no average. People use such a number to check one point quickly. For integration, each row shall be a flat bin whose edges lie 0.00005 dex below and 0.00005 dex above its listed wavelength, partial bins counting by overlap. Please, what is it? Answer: 165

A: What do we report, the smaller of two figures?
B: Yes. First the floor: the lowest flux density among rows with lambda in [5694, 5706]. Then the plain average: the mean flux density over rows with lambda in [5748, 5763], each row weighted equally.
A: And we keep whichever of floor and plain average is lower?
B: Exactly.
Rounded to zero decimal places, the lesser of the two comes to 136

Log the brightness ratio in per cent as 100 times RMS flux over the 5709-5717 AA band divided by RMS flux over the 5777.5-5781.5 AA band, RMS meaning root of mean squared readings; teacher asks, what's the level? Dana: 109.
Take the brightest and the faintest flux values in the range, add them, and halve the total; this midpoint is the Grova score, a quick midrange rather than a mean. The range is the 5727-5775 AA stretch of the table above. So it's 165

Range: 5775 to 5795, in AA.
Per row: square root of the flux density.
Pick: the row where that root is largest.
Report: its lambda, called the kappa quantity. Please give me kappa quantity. 5776.86 AA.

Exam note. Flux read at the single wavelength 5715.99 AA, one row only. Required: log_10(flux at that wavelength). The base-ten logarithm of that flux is 2.27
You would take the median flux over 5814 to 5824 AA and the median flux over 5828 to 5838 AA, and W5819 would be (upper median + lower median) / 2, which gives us 158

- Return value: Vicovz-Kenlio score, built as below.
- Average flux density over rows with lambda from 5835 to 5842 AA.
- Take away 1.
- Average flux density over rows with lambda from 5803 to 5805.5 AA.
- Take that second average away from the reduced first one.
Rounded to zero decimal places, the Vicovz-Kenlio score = 16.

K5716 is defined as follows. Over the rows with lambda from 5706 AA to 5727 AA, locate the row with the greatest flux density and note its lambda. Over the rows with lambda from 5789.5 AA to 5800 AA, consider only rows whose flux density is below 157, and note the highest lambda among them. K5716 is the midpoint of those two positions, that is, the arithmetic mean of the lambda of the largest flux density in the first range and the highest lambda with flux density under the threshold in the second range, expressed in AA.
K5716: 5758.4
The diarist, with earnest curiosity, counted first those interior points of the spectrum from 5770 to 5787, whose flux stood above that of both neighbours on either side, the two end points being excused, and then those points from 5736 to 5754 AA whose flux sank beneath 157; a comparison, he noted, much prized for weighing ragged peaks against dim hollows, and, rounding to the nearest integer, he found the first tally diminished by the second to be -1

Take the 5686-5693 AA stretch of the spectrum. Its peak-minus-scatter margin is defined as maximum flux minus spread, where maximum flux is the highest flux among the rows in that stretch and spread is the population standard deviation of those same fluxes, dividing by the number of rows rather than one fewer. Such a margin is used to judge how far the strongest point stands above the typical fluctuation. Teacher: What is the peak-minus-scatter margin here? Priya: 150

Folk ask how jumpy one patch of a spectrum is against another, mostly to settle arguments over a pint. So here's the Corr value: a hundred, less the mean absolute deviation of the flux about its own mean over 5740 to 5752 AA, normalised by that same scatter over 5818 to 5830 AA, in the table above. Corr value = 99.2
